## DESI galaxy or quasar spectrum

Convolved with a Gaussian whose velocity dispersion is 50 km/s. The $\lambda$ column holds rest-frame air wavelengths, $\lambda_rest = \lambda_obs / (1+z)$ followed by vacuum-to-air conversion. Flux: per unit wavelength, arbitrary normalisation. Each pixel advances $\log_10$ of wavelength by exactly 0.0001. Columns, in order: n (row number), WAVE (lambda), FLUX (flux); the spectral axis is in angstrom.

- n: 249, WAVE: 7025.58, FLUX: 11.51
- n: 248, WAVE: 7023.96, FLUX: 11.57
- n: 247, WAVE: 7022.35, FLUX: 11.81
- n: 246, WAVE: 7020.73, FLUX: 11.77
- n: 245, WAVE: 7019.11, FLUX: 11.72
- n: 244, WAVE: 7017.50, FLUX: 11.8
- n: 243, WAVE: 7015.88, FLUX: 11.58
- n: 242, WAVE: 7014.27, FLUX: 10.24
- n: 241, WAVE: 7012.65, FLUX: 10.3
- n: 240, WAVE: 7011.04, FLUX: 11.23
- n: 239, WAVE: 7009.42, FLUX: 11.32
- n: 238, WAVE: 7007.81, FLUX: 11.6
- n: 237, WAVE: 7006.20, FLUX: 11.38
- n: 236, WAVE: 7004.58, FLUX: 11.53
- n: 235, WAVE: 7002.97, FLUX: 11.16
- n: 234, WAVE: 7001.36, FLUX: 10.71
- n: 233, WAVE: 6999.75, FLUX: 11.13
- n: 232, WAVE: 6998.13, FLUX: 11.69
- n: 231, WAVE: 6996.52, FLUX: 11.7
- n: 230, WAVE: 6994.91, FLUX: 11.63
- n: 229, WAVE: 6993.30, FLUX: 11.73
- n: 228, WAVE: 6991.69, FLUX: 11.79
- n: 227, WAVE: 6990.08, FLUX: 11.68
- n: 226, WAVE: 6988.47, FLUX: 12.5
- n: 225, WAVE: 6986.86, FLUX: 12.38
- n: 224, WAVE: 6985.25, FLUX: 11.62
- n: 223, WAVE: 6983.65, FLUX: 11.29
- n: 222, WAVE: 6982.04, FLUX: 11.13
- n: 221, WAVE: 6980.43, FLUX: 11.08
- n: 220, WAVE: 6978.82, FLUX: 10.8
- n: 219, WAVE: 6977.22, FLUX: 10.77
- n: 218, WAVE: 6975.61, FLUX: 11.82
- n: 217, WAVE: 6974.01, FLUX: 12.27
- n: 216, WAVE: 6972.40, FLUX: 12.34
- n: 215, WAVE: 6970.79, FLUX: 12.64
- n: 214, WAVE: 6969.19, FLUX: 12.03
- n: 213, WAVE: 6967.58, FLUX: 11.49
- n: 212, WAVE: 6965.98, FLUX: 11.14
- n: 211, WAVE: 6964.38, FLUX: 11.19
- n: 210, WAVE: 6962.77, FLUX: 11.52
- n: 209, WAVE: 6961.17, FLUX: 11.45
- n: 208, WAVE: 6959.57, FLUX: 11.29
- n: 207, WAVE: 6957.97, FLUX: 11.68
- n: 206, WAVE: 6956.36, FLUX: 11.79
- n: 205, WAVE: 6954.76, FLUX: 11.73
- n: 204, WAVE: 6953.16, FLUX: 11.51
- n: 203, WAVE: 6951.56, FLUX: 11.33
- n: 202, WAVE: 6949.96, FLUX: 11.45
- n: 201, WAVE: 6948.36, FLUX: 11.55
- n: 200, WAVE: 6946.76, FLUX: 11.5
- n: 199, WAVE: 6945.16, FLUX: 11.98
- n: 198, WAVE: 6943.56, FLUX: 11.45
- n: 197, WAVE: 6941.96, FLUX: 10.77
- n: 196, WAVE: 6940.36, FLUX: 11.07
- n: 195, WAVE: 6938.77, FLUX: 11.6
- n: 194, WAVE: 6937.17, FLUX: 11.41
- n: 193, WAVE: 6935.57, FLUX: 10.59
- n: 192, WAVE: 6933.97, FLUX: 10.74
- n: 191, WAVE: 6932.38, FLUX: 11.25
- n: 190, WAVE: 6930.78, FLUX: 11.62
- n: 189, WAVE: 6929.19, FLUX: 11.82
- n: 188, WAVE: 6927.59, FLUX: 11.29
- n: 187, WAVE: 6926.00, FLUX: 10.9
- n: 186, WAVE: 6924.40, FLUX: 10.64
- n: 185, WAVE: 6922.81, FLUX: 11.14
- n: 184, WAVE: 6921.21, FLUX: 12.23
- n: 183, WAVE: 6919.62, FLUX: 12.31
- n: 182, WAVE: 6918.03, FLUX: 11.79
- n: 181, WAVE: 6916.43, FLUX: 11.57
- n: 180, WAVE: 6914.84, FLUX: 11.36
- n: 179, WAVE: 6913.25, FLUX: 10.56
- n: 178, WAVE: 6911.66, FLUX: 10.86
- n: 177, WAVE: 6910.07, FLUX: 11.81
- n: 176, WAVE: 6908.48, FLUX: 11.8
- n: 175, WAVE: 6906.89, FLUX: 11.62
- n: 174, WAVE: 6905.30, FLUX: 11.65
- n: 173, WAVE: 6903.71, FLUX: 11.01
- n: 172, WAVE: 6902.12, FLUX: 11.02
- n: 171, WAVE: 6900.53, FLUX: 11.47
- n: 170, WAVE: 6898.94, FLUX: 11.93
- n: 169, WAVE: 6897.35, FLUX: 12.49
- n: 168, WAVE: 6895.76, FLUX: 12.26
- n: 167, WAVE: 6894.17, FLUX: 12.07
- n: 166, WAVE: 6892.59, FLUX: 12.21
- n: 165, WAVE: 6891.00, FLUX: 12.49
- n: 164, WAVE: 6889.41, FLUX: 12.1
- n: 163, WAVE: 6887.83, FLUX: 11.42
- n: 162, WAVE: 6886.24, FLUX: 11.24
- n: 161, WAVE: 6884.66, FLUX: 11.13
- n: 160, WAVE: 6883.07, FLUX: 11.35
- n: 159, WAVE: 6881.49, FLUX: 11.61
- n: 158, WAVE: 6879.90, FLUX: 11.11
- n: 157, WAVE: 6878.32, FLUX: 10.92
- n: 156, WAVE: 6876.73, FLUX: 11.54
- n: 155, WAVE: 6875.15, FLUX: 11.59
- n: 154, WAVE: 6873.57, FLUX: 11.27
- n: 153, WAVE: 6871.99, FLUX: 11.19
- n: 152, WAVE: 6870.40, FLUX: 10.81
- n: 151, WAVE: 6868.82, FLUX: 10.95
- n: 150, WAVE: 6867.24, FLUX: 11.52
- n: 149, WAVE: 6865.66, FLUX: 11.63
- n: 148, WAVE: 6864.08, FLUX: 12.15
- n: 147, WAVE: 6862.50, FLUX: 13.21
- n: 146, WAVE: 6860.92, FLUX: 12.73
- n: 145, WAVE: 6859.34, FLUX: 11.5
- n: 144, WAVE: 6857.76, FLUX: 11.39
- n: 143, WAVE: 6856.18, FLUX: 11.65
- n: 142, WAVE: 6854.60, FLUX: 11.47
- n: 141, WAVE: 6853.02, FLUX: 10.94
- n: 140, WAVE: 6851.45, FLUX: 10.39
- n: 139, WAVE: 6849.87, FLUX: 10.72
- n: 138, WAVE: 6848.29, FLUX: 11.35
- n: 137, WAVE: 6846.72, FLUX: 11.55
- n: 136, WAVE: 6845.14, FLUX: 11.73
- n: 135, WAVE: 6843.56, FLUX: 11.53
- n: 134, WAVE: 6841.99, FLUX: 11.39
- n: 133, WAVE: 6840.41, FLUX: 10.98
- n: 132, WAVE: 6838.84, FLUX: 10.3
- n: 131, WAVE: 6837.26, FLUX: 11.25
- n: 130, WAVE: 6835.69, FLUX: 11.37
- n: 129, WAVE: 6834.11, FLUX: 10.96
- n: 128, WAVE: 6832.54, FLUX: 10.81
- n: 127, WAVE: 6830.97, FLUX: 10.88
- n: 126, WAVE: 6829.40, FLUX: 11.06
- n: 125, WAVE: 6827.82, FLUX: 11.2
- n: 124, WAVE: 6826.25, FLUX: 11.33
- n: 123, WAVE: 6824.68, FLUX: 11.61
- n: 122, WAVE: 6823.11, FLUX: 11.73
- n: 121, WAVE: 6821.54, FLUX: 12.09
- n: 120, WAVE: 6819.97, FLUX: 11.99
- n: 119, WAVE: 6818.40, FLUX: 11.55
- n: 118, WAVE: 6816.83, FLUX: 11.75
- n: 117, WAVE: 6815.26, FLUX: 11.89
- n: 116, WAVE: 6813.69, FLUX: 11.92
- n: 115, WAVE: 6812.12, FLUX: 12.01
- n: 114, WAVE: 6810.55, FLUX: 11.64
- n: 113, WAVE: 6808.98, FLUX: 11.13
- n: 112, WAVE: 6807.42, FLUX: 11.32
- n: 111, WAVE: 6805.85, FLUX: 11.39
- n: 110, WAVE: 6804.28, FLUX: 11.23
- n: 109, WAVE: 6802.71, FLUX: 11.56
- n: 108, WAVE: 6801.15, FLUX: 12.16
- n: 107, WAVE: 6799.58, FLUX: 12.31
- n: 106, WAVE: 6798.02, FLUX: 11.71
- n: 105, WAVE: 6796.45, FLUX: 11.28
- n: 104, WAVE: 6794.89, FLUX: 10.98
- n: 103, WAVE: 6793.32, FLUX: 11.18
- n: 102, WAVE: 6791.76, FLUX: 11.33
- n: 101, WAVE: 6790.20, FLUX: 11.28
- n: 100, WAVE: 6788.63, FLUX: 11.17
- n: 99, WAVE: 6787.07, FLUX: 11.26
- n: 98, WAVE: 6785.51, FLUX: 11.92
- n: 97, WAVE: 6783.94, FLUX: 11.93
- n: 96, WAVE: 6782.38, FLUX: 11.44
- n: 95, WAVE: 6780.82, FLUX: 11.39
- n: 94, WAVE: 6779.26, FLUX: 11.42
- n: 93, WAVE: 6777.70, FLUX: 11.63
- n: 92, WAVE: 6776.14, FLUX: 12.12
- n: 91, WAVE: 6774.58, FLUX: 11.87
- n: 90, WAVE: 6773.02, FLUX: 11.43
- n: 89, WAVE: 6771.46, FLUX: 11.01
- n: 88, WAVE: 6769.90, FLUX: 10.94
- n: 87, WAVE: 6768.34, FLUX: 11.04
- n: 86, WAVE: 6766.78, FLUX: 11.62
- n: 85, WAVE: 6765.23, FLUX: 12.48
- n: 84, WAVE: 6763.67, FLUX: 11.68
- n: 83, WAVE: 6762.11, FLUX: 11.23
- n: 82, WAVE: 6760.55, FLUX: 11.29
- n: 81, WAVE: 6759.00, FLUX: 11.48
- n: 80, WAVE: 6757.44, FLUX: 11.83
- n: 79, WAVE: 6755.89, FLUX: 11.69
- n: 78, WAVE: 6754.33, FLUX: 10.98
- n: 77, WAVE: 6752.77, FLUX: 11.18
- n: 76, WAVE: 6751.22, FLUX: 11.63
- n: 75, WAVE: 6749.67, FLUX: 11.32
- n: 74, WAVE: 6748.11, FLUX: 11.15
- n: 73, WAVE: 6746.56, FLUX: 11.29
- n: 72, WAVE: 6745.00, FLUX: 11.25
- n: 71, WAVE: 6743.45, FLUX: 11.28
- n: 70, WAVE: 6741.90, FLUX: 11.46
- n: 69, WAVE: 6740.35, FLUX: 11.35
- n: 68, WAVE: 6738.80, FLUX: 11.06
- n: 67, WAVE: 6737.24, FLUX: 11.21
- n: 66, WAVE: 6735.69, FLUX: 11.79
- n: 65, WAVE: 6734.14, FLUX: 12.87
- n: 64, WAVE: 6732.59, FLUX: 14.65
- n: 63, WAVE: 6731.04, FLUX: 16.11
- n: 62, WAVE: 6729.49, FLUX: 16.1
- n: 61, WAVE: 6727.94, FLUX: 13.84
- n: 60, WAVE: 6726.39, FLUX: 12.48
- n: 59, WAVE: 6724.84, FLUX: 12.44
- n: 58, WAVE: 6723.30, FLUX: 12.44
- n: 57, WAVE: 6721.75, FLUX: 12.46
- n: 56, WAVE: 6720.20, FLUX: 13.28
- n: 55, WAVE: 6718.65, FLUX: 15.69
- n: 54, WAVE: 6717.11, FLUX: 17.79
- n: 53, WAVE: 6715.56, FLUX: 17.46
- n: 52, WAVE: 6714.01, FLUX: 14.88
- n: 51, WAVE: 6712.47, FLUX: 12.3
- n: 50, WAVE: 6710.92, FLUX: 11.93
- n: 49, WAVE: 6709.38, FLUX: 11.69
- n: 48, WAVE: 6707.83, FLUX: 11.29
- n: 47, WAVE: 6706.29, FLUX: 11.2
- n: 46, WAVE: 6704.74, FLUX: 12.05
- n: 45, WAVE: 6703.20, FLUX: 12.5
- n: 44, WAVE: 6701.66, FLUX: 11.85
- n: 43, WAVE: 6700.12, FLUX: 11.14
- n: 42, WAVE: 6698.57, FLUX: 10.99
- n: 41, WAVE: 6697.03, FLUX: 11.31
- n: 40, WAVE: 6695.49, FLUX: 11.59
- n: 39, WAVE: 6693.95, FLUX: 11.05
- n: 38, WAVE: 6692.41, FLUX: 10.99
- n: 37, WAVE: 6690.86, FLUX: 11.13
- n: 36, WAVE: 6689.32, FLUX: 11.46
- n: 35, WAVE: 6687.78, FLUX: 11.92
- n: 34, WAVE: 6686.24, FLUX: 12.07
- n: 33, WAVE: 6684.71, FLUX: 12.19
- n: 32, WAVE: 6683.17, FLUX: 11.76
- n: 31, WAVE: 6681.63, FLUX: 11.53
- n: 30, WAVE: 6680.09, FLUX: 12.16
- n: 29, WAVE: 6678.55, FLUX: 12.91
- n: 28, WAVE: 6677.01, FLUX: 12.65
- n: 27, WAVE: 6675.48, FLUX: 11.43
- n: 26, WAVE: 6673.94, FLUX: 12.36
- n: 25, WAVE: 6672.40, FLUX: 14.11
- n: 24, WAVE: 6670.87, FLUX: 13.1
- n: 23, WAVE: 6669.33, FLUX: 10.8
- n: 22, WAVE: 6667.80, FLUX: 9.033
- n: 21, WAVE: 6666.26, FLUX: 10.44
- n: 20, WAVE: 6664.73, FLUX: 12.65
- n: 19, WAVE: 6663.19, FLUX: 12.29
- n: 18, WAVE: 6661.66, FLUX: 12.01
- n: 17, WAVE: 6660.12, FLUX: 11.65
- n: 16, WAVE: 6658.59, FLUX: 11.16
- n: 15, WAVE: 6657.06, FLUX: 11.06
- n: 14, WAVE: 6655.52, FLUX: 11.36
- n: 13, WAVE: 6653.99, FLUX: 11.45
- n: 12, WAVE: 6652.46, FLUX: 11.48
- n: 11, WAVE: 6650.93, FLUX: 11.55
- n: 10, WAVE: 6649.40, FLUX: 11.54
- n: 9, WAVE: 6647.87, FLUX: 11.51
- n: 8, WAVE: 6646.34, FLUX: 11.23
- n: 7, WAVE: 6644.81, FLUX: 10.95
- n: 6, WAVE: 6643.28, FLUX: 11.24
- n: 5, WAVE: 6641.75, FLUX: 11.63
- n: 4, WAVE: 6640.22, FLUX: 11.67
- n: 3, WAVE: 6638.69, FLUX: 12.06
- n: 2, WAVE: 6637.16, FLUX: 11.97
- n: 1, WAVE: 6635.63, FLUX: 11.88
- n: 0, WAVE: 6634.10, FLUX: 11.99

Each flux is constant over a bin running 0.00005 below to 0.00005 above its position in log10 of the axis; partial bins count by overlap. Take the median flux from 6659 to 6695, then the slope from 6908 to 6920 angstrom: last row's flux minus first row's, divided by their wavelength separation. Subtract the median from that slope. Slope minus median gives -11.87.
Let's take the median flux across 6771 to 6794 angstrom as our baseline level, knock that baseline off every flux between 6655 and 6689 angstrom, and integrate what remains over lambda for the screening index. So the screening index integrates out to 14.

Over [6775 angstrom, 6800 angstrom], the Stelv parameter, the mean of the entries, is 11.5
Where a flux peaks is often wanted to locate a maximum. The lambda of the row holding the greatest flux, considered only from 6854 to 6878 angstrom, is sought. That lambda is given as 6862.50 angstrom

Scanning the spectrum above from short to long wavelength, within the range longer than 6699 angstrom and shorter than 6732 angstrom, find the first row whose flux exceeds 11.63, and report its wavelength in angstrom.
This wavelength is 6701.66 angstrom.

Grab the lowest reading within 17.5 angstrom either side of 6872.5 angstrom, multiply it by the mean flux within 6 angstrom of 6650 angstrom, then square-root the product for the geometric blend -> 11.1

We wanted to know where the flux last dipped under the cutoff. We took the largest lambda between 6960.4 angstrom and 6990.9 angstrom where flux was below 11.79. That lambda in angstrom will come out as 6990.08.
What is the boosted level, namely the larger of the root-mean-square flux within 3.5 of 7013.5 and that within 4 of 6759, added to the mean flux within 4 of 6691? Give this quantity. 22.8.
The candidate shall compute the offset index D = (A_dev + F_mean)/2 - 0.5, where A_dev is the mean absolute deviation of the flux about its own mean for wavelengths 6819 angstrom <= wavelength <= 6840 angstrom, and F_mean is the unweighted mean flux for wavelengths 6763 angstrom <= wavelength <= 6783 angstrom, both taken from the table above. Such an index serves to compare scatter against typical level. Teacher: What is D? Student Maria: 5.46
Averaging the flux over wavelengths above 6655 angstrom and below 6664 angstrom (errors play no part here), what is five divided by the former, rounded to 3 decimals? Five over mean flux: 0.431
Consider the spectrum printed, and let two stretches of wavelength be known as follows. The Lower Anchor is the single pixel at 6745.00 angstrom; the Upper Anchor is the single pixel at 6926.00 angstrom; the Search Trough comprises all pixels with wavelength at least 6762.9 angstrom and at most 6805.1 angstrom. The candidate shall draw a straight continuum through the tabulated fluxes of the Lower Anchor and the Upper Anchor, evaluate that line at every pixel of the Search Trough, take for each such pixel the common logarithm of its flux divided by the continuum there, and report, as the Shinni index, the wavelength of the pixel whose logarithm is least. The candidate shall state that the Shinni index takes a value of 6769.90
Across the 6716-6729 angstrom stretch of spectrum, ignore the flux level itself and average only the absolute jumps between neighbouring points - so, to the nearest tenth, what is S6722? 1.0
